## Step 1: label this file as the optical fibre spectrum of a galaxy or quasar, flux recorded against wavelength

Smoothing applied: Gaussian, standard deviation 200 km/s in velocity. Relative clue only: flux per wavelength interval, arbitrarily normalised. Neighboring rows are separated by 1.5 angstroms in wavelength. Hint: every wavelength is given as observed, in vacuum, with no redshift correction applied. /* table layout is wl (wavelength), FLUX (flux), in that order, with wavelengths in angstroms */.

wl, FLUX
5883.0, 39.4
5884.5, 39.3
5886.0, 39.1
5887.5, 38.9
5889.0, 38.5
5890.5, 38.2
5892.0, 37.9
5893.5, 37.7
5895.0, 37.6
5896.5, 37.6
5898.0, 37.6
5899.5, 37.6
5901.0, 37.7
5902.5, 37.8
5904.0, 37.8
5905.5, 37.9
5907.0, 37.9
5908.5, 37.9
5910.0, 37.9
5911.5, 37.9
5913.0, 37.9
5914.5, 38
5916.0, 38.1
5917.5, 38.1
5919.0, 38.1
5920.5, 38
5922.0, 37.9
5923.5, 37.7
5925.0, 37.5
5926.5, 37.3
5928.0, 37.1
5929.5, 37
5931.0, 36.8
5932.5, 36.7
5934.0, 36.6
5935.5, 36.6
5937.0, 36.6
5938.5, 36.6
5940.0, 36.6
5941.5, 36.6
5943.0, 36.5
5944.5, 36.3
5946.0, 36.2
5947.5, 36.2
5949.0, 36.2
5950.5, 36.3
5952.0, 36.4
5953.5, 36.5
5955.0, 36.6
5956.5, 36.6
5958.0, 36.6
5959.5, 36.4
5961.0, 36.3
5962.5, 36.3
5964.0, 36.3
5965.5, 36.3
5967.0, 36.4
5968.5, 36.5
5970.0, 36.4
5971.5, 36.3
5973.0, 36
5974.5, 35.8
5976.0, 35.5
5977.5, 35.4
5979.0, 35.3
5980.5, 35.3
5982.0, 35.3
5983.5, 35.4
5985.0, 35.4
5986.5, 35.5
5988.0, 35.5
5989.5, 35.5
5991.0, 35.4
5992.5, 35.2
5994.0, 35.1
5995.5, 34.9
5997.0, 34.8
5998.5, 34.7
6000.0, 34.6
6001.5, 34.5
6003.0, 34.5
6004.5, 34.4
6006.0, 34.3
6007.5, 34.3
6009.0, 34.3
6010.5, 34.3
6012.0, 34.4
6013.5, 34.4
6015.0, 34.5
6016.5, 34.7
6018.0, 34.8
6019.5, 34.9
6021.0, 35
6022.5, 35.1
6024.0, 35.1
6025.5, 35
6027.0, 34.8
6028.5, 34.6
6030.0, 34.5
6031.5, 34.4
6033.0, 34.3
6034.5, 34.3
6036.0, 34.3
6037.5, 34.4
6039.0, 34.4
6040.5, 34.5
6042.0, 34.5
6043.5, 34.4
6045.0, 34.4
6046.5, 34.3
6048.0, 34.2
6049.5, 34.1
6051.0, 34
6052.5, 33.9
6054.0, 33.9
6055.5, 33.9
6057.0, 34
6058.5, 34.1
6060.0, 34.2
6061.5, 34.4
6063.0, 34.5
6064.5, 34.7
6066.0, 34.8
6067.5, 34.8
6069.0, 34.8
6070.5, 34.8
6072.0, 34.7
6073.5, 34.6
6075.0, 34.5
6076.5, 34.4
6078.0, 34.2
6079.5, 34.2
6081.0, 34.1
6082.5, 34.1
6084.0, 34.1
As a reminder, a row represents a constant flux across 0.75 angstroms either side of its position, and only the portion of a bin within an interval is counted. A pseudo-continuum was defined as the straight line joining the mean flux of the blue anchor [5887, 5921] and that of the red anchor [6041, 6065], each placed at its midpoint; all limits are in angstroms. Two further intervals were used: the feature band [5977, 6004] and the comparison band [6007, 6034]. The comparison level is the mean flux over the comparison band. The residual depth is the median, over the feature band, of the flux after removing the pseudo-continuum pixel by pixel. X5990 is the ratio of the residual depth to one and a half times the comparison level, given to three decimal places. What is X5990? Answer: -0.013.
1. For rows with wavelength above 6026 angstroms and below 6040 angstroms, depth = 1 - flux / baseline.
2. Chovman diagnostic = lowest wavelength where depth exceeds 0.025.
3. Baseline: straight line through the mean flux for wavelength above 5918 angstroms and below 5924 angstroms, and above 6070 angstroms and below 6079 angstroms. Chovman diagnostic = 6028.5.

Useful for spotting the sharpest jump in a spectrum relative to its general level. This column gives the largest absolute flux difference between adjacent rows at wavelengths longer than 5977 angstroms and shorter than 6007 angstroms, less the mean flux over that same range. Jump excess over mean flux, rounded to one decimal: -34.8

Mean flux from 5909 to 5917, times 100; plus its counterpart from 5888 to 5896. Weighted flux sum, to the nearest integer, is 3834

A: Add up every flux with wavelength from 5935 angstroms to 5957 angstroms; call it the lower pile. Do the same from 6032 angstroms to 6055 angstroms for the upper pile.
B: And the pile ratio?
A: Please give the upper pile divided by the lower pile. 0.94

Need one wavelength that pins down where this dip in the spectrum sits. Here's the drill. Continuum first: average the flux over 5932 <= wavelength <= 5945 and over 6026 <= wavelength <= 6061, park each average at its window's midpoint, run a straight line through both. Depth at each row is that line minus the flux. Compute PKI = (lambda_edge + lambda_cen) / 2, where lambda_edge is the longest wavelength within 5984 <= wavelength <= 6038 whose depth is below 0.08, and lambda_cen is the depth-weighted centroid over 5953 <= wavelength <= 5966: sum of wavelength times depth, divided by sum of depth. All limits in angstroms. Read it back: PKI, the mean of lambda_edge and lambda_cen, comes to 5998.3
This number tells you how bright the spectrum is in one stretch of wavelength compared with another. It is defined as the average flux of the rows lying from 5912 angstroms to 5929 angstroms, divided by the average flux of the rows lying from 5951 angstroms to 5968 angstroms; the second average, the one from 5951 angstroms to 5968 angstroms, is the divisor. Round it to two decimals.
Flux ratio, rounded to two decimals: 1.04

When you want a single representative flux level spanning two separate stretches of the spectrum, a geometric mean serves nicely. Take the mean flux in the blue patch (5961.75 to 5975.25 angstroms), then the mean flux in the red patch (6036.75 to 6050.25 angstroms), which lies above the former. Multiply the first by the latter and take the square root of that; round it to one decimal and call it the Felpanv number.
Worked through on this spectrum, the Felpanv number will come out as 35.3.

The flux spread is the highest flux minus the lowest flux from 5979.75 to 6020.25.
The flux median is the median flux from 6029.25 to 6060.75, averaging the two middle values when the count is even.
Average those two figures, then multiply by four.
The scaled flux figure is 71.0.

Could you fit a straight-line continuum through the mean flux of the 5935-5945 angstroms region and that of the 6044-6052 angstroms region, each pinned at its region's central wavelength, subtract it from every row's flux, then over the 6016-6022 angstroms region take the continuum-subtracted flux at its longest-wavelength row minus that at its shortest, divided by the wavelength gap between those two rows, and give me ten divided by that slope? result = 113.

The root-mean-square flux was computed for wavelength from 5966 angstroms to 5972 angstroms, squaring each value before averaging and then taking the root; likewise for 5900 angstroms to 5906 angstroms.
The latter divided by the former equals 1.04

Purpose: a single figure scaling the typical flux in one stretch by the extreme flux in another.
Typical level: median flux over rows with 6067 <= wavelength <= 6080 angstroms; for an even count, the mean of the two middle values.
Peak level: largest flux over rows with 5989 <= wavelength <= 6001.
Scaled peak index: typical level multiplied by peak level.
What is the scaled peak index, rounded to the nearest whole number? 1228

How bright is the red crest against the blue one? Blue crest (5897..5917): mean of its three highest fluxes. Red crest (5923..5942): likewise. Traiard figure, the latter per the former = 0.99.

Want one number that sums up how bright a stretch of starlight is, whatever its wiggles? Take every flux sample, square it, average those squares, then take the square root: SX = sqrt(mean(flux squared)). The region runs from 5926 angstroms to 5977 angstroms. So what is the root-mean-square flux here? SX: 36.5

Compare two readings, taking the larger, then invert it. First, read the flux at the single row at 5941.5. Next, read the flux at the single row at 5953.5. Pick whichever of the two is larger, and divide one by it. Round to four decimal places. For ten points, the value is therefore 0.0273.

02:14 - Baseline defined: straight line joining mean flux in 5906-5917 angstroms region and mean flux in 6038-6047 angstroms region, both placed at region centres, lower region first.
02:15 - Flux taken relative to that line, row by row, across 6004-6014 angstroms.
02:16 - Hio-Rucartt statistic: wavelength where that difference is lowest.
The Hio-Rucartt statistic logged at 6006.0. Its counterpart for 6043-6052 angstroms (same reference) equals 6051.0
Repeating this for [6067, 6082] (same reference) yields 6081.0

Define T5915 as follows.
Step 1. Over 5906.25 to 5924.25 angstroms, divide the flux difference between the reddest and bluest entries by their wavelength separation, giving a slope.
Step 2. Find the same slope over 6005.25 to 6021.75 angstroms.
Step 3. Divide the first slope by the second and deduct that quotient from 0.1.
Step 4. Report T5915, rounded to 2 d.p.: 0.36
